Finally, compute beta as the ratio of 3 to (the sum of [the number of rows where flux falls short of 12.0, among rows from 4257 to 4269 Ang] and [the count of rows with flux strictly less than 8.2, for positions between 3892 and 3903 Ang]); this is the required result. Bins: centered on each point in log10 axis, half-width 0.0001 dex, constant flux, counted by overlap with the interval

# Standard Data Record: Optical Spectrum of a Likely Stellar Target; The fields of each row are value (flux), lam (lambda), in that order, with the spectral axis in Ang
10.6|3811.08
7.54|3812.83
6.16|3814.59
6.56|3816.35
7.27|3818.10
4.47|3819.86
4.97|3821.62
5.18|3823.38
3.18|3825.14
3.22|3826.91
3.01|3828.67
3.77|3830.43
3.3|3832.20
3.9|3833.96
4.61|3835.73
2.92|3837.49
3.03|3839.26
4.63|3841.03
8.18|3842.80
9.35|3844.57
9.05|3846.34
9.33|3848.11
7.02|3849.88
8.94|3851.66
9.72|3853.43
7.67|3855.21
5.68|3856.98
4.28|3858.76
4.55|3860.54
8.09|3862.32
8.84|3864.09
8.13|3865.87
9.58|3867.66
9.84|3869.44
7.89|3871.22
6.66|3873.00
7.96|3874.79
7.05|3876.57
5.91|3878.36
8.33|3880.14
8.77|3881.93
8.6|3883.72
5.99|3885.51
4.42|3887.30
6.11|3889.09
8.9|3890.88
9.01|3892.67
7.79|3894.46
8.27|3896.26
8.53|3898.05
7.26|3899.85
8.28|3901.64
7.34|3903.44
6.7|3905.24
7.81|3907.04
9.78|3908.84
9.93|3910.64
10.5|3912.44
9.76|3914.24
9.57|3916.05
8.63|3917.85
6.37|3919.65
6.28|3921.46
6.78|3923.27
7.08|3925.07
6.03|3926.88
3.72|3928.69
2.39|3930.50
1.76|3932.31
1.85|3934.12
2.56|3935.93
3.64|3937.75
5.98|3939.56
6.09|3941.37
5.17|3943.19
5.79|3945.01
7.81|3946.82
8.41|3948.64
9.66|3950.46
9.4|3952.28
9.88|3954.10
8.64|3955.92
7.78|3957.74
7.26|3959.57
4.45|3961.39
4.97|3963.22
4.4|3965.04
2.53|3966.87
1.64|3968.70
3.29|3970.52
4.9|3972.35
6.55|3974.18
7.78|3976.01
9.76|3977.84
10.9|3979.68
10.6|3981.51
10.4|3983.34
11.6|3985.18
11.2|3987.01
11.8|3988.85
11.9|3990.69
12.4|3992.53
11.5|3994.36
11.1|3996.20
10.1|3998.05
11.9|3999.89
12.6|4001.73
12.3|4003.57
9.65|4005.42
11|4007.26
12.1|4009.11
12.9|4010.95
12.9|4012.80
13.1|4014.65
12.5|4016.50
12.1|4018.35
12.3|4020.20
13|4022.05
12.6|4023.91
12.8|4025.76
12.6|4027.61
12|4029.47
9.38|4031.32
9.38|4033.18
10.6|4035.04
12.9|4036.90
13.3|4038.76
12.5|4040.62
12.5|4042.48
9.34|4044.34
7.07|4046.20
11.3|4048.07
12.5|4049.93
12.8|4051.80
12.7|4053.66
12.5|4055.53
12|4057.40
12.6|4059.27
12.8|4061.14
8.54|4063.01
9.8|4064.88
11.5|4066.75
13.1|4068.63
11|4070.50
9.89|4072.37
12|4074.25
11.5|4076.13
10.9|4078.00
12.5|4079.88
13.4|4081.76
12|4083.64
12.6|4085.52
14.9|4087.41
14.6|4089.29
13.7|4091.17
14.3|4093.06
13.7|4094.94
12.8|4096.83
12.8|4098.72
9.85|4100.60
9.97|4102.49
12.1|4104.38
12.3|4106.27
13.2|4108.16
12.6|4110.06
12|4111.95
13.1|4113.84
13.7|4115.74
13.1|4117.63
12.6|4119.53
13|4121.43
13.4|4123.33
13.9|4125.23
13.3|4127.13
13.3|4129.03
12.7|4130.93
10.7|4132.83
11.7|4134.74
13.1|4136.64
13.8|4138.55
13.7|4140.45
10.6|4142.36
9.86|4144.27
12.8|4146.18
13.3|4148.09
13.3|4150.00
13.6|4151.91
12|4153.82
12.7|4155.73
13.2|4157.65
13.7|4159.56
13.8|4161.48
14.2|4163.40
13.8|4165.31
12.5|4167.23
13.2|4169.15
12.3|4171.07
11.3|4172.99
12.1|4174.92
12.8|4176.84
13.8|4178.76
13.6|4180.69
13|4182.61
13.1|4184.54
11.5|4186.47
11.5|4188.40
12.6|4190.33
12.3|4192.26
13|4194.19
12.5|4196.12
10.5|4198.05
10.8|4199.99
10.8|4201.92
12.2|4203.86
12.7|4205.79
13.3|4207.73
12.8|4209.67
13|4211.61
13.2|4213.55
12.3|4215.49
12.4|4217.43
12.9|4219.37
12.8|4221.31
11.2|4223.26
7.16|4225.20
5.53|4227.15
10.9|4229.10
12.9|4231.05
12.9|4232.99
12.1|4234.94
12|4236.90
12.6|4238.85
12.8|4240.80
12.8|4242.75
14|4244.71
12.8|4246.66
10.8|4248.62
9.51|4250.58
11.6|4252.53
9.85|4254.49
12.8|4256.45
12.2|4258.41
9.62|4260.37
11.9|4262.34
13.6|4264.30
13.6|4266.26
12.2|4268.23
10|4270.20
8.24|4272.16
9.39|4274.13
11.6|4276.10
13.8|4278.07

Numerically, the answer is 0.75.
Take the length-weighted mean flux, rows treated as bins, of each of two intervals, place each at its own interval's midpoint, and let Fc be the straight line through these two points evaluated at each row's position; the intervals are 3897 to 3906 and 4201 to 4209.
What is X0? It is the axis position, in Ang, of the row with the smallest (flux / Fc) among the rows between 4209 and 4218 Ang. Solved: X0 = 4215.49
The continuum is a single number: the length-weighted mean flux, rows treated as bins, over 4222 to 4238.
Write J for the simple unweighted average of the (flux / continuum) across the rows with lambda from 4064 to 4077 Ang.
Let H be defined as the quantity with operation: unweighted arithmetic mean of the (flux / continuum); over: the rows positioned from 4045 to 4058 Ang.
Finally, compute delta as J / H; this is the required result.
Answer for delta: 0.97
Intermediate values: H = 1.09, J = 1.06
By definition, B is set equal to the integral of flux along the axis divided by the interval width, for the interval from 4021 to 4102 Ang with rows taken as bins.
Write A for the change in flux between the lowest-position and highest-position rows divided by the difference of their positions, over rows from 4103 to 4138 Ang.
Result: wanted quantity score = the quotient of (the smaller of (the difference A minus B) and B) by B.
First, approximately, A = 0.03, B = 12.0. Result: -1.00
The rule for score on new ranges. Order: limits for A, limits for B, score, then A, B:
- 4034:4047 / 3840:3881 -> -1.04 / -0.32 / 7.7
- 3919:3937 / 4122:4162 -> -1.02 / -0.23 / 12.8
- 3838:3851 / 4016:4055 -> -0.97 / 0.38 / 11.7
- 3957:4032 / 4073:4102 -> -1.00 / 0.02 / 12.7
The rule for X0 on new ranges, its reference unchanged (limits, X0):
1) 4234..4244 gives 4236.90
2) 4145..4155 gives 4153.82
